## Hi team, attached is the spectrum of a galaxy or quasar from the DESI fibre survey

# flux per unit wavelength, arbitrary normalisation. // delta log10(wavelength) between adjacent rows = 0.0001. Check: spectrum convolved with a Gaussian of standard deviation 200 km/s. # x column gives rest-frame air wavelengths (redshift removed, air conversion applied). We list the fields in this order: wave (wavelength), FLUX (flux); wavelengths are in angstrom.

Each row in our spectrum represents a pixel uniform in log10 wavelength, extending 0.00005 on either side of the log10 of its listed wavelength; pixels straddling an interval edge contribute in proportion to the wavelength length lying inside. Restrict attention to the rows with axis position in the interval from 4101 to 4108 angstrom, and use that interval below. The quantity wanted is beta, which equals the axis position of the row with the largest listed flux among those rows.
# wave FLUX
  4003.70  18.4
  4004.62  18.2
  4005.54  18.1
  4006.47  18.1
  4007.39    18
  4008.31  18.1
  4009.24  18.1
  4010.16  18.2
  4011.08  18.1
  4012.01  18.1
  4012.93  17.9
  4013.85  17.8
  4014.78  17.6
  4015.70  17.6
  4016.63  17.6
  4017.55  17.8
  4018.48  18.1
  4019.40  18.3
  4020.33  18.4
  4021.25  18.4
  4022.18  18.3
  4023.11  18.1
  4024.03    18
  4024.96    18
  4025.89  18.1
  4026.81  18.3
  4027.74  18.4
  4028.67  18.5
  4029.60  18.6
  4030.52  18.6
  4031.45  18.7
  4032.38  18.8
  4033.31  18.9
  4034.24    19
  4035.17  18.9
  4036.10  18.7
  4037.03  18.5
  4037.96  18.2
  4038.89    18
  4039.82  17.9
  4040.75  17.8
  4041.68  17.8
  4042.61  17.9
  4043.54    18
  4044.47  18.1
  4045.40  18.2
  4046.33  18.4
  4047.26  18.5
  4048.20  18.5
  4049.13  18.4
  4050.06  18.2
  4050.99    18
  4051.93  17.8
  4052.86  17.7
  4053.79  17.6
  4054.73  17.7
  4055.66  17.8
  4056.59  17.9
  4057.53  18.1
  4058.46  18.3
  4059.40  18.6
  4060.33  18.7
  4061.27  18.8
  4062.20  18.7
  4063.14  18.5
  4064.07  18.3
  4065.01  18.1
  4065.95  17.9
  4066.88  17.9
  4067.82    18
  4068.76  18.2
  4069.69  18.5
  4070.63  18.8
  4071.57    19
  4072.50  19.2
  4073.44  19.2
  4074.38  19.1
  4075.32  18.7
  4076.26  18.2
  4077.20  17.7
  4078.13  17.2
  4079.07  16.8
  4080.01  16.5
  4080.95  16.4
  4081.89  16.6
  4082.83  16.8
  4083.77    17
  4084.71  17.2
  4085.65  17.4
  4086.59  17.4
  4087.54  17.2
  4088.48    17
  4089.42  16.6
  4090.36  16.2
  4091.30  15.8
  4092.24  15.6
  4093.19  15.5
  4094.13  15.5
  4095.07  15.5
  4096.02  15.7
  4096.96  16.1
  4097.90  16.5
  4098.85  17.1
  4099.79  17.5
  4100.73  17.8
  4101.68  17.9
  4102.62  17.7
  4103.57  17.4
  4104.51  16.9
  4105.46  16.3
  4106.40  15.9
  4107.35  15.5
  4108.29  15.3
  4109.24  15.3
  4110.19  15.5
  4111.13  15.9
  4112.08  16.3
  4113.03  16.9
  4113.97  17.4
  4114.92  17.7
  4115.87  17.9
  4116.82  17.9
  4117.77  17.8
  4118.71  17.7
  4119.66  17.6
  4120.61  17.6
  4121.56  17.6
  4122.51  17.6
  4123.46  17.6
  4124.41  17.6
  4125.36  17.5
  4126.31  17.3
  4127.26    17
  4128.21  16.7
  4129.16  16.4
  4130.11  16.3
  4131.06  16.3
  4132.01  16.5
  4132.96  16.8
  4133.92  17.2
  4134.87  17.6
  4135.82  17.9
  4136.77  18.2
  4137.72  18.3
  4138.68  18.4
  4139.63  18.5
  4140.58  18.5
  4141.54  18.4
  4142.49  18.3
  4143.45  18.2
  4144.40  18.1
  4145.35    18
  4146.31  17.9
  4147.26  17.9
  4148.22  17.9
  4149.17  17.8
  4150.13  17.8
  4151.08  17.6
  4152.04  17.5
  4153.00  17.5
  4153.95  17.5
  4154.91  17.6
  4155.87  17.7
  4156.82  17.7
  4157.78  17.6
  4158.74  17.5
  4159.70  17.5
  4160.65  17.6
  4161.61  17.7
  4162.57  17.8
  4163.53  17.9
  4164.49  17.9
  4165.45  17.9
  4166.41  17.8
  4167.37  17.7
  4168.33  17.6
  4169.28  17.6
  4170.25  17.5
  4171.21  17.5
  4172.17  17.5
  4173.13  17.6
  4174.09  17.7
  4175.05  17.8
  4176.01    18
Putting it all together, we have 4101.68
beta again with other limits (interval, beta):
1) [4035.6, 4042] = 4036.10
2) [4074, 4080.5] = 4074.38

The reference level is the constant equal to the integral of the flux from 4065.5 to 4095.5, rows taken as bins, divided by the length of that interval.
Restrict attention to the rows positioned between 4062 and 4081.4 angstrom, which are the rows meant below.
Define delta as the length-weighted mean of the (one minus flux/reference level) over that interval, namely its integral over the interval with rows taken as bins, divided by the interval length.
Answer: -0.05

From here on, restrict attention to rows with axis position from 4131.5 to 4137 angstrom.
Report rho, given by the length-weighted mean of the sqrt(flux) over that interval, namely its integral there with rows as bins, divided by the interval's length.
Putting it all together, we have 4.162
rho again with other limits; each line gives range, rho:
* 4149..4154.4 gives 4.196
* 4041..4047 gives 4.257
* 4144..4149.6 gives 4.238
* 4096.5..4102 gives 4.138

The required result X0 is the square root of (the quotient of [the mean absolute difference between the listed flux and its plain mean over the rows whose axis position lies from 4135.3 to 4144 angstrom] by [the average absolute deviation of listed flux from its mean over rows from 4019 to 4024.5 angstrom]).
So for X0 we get 1.0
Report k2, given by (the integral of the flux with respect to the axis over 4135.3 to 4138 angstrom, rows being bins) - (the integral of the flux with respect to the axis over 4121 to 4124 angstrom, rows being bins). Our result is -4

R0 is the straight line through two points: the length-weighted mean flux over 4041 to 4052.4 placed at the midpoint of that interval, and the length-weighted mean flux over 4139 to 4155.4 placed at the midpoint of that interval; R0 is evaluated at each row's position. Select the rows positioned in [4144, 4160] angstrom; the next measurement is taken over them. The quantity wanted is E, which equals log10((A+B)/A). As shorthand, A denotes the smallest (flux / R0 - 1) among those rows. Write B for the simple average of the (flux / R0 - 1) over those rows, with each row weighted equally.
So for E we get 0.18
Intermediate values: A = -0.024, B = -0.012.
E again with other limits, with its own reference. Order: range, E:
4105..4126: 0.15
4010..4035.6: -0.04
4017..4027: 0.04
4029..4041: -1.14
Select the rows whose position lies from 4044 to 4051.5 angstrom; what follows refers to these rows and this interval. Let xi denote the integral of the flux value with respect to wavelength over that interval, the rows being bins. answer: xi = 137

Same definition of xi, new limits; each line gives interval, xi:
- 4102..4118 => 267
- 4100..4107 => 120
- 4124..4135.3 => 191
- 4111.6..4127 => 269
